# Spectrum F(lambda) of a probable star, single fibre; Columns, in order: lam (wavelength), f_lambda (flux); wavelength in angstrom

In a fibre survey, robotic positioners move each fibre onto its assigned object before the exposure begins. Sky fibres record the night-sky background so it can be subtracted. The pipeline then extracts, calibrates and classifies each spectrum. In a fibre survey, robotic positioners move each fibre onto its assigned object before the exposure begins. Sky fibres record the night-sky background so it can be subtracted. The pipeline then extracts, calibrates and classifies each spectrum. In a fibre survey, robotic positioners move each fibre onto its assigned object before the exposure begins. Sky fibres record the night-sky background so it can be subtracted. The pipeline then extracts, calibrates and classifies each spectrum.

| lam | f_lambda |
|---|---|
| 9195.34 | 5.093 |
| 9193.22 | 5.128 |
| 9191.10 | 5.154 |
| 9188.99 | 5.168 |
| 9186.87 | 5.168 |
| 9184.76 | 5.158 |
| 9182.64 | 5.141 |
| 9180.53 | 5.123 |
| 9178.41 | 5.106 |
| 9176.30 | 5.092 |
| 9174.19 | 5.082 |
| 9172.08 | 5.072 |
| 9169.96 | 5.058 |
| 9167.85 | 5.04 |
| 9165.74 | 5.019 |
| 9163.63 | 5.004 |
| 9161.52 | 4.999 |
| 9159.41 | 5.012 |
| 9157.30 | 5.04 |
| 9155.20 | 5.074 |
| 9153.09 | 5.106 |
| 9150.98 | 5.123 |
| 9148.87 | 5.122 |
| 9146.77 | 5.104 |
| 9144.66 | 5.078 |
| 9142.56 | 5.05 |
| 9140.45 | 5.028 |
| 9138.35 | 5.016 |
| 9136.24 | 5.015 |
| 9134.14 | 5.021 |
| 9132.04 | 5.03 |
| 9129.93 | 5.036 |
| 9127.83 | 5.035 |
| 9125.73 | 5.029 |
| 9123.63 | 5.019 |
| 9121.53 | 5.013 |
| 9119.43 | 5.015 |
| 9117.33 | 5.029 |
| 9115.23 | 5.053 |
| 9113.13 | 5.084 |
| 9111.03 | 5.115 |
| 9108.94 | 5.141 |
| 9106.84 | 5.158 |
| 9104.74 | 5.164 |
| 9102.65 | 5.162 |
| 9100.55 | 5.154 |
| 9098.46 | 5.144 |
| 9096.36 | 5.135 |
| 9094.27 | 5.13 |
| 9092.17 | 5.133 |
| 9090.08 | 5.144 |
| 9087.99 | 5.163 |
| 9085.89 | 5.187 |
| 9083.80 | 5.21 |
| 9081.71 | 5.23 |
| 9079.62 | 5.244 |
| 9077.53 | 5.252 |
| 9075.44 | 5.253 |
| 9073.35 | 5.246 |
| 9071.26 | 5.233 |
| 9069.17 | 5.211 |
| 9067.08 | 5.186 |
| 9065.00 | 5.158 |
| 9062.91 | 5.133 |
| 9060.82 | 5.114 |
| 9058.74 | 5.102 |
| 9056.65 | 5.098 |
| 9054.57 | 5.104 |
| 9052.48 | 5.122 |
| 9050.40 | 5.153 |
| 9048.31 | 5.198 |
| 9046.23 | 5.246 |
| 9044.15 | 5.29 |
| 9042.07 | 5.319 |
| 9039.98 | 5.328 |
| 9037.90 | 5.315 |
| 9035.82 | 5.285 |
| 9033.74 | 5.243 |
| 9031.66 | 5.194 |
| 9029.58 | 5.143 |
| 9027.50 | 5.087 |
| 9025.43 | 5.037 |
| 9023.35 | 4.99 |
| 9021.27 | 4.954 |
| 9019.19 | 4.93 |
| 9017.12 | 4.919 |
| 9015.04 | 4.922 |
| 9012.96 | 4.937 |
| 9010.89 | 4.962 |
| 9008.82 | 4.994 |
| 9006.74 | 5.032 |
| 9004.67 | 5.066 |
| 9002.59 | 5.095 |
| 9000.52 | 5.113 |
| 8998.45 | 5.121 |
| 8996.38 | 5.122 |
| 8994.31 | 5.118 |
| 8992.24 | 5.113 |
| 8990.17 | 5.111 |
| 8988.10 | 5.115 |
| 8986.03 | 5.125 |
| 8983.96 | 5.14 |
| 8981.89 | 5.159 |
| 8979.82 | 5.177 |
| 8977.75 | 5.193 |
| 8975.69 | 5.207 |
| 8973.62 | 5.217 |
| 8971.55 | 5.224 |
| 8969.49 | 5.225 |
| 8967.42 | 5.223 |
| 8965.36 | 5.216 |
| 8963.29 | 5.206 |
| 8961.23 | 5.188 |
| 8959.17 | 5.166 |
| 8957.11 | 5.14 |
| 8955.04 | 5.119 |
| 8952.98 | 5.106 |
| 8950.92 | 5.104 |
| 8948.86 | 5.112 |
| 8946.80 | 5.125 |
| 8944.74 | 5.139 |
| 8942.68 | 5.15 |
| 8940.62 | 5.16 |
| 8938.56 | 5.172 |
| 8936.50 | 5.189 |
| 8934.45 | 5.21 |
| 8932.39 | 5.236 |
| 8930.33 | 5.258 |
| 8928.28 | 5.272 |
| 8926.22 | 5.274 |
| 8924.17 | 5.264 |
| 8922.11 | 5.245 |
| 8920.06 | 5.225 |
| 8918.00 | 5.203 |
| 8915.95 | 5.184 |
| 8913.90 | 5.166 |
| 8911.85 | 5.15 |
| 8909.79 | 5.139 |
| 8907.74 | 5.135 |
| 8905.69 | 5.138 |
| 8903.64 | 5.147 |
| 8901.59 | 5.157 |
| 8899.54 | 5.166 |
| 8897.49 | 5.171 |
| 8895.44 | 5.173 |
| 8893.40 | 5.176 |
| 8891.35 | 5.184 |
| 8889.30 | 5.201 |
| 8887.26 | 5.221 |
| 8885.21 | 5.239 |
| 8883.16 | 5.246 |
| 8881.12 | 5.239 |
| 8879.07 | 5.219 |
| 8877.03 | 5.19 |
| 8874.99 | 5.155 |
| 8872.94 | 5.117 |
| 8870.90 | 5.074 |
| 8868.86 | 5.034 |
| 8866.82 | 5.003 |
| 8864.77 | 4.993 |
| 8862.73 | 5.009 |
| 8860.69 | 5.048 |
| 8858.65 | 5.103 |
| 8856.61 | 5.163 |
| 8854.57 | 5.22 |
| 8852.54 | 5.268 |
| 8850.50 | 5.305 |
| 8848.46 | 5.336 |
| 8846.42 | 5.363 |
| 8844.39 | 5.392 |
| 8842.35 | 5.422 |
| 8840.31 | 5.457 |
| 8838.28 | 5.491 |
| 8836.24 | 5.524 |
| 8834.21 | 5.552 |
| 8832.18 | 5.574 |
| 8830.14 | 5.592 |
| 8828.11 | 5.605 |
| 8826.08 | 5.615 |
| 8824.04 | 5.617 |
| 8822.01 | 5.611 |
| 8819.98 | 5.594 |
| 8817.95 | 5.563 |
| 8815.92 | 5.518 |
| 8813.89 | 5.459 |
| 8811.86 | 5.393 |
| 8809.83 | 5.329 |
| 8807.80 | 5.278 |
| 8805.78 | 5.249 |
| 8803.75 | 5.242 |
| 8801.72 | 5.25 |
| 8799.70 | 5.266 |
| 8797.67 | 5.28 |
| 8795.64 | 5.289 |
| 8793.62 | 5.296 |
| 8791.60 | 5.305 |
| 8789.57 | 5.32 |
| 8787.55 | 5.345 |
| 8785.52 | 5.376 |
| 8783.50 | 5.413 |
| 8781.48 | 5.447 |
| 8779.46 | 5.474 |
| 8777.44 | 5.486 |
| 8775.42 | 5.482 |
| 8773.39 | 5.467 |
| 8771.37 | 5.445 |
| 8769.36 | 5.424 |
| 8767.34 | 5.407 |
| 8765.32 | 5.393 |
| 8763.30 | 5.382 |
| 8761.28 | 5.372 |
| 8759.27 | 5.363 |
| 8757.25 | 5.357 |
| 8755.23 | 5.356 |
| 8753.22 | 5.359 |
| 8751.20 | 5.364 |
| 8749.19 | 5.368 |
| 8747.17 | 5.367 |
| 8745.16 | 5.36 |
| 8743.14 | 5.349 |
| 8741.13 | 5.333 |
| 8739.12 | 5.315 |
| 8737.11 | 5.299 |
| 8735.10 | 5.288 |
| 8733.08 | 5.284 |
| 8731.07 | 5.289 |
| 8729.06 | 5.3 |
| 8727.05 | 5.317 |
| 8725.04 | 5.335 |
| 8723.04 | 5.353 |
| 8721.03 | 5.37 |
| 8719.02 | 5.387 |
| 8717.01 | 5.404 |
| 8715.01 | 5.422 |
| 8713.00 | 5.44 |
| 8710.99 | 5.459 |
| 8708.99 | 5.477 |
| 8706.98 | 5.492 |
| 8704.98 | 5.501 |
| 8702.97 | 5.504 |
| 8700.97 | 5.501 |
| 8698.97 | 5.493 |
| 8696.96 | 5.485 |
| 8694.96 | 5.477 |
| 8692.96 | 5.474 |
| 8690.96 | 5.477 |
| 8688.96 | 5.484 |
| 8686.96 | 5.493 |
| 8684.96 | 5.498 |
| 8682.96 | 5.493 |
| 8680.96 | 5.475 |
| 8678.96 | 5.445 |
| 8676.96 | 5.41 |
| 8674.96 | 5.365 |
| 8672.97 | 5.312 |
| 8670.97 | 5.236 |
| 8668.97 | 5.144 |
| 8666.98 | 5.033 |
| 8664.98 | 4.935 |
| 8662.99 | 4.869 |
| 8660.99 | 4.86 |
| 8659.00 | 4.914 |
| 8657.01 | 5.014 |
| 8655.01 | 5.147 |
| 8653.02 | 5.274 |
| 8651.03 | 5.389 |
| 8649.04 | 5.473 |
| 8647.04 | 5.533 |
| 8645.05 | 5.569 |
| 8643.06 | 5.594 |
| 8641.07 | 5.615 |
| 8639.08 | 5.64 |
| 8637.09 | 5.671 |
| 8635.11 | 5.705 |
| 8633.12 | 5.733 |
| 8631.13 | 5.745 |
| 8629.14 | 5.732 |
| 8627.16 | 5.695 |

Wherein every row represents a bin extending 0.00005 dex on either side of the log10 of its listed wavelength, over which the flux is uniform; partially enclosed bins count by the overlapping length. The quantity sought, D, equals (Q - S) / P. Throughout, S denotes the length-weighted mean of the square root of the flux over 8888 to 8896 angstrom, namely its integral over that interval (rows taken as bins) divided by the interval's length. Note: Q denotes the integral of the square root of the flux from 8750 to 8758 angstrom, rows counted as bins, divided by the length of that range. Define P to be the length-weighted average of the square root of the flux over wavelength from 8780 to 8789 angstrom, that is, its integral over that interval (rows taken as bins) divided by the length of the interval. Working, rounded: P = 2.32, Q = 2.32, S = 2.280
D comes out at 0.015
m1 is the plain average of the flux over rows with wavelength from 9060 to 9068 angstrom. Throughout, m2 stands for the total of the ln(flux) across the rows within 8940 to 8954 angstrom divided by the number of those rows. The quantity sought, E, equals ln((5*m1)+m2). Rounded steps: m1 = 5.1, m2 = 1.63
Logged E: 3.31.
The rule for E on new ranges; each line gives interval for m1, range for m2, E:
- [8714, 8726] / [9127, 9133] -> 3.35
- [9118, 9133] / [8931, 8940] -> 3.29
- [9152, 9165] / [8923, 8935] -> 3.29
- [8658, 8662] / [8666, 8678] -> 3.26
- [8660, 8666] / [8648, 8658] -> 3.26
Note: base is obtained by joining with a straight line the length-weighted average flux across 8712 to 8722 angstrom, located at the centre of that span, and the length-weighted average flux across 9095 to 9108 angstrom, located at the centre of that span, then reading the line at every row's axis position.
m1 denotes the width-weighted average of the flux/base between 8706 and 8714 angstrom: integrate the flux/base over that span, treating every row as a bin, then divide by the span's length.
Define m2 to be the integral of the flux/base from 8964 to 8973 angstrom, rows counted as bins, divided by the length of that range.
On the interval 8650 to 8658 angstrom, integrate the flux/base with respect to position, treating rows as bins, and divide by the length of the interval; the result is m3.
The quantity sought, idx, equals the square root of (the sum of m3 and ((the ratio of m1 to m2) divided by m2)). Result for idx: 1.41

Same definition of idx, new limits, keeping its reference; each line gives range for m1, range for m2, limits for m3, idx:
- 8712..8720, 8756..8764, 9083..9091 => 1.42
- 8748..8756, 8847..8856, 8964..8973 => 1.42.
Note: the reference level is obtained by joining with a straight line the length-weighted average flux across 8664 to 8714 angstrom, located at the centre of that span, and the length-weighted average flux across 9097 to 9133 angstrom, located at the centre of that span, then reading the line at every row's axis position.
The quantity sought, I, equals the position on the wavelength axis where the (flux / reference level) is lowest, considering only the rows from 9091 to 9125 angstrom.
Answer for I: 9121.53 angstrom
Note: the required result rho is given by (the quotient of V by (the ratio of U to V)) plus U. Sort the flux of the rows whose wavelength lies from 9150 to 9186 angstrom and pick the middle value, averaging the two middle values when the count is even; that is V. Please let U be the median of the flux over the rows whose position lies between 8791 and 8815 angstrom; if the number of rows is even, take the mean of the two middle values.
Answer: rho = 10.2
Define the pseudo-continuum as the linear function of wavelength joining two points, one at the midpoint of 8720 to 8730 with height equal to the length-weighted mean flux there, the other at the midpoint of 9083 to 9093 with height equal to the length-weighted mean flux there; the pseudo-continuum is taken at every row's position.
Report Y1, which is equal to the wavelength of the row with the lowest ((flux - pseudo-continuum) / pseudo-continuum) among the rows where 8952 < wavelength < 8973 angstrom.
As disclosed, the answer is 8952.98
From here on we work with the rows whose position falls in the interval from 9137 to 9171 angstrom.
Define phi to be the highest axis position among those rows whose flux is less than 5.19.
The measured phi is 9169.96 angstrom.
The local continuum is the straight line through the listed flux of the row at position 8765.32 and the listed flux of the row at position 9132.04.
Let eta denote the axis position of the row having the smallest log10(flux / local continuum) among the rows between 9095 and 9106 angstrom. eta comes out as 9096.36 angstrom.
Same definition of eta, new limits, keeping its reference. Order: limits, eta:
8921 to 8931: 8922.11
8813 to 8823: 8813.89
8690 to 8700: 8692.96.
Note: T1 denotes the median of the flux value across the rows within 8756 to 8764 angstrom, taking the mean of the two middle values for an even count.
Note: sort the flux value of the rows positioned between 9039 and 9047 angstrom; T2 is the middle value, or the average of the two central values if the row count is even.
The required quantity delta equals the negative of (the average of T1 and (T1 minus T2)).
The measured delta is -2.72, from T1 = 5.37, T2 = 5.30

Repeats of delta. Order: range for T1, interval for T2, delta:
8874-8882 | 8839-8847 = -2.50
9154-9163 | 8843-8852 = -2.35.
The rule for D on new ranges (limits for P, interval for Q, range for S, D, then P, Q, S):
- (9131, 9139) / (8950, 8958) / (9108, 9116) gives 0.001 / 2.24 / 2.26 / 2.259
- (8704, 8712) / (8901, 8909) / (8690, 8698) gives -0.031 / 2.34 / 2.27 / 2.340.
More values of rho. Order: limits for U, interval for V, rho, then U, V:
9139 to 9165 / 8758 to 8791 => 10.8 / 5.06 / 5.41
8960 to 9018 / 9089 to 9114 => 10.3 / 5.12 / 5.14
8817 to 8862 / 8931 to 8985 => 10.4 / 5.47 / 5.17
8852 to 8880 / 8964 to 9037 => 10.2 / 5.11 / 5.12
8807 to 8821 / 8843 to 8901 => 10.4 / 5.46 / 5.18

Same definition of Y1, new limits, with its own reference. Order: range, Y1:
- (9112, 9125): 9121.53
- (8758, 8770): 8759.27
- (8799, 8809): 8803.75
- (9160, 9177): 9161.52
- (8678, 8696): 8678.96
